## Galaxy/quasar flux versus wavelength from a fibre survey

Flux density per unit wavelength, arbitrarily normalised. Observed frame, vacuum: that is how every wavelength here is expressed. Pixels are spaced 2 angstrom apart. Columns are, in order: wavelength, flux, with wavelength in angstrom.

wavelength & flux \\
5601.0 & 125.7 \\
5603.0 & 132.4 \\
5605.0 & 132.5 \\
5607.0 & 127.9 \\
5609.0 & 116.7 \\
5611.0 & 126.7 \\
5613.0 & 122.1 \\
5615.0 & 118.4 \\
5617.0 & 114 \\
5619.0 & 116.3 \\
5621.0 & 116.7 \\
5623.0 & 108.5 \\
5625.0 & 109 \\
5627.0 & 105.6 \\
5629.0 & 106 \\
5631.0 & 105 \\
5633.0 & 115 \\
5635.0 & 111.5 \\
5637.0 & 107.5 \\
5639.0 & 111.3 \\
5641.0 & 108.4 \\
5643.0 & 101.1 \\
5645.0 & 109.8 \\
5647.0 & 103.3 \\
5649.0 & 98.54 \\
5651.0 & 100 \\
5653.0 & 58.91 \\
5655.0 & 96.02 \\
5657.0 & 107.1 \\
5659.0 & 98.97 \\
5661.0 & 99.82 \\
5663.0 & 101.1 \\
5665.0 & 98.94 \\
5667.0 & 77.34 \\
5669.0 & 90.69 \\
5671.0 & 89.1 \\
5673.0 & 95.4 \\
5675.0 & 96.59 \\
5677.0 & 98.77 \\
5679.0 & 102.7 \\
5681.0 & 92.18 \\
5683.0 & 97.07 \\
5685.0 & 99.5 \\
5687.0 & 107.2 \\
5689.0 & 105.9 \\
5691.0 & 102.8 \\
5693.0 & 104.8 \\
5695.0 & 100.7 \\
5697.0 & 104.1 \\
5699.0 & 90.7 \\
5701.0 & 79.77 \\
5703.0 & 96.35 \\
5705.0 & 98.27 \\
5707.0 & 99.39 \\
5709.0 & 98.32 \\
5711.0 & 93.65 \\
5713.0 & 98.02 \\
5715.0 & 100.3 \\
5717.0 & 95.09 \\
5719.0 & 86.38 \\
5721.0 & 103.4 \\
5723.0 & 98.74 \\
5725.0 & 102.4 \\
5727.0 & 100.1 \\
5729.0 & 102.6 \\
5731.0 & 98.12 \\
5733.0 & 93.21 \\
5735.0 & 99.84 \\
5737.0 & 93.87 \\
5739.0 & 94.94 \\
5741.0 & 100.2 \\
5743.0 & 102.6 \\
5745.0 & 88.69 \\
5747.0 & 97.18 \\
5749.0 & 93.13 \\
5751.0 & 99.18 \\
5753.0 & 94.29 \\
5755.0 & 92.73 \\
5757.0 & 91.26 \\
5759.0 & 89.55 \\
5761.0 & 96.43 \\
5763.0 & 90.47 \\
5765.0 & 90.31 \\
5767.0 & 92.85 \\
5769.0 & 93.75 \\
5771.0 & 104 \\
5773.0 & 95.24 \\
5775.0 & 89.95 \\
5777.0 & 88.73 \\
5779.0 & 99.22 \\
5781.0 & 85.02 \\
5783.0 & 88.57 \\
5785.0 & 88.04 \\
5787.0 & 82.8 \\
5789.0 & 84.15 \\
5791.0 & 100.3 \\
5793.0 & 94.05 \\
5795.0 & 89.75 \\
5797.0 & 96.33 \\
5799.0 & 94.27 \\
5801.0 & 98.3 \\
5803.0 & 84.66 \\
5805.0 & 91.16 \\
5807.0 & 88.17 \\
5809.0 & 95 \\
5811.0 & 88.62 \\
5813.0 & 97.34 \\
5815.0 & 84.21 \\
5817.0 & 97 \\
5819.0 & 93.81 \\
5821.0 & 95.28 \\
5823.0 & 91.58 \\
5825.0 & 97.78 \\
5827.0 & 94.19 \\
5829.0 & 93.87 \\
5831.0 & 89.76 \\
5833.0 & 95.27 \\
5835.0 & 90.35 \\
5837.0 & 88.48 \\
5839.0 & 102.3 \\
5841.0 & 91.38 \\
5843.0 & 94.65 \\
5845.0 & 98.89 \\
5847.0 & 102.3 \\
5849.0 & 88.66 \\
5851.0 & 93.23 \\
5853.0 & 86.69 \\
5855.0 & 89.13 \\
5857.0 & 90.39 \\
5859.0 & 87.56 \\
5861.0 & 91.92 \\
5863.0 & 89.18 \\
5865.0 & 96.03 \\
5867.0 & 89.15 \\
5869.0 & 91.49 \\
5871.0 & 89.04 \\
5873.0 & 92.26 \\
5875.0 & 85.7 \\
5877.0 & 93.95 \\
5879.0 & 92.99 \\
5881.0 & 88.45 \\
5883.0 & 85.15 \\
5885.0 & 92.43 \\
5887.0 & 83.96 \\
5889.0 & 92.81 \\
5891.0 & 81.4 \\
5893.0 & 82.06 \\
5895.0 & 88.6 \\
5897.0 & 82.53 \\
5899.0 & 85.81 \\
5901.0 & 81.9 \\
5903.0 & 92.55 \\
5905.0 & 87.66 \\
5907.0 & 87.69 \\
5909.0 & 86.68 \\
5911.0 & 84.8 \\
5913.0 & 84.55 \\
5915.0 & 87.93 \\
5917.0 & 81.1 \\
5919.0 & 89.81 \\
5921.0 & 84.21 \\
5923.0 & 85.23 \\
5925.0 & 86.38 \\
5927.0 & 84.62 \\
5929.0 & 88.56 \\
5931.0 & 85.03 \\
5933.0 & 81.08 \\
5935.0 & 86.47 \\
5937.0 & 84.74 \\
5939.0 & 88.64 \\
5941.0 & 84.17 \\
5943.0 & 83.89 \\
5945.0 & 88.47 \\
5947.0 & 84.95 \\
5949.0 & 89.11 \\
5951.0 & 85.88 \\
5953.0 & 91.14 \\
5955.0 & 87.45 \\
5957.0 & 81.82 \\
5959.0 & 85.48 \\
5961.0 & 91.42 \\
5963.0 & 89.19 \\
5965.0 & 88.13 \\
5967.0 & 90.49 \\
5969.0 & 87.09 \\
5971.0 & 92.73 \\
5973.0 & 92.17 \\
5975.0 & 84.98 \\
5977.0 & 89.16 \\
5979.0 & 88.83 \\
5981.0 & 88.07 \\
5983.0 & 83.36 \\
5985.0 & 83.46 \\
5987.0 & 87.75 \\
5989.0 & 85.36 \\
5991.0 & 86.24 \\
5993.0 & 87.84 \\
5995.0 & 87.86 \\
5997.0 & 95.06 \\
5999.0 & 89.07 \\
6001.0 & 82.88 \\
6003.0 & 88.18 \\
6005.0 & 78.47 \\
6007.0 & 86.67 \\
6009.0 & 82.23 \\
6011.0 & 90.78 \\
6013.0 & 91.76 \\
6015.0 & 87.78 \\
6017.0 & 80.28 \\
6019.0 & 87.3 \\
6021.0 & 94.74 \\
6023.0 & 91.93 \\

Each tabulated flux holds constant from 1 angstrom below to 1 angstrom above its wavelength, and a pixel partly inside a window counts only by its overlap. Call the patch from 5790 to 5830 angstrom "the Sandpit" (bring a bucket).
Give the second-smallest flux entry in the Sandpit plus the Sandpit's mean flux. 178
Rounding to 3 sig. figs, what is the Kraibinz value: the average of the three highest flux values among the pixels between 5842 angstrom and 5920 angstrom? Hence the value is 99.1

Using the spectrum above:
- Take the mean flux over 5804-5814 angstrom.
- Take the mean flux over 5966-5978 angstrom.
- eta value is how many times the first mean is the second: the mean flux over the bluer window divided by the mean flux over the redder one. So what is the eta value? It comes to 1.03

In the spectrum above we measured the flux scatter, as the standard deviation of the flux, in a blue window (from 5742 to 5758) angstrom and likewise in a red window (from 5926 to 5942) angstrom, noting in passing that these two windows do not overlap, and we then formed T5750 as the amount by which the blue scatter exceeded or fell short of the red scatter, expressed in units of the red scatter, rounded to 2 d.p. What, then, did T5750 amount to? 0.82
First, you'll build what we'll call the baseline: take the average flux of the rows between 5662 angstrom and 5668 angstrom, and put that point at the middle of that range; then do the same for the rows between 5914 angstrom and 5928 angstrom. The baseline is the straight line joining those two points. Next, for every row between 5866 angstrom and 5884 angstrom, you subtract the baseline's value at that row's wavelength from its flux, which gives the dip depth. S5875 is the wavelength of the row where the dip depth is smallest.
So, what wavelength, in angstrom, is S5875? 5883.0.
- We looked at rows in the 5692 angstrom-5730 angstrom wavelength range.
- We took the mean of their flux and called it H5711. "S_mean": 98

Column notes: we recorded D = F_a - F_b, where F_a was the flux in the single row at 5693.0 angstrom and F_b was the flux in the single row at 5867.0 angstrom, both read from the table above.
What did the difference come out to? 16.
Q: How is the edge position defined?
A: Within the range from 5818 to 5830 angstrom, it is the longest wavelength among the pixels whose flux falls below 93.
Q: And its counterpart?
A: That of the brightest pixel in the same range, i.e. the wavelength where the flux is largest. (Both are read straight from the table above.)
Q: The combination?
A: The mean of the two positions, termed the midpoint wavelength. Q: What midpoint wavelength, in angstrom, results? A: 5824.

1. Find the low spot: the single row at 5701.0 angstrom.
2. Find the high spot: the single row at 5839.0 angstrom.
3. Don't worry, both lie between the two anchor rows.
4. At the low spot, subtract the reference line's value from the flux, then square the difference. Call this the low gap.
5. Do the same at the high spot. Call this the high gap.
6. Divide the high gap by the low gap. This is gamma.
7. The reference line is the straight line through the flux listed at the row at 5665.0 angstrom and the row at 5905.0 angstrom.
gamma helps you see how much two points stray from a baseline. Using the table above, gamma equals 0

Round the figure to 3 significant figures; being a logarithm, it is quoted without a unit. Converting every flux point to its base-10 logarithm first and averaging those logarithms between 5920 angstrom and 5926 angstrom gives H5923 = 1.93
